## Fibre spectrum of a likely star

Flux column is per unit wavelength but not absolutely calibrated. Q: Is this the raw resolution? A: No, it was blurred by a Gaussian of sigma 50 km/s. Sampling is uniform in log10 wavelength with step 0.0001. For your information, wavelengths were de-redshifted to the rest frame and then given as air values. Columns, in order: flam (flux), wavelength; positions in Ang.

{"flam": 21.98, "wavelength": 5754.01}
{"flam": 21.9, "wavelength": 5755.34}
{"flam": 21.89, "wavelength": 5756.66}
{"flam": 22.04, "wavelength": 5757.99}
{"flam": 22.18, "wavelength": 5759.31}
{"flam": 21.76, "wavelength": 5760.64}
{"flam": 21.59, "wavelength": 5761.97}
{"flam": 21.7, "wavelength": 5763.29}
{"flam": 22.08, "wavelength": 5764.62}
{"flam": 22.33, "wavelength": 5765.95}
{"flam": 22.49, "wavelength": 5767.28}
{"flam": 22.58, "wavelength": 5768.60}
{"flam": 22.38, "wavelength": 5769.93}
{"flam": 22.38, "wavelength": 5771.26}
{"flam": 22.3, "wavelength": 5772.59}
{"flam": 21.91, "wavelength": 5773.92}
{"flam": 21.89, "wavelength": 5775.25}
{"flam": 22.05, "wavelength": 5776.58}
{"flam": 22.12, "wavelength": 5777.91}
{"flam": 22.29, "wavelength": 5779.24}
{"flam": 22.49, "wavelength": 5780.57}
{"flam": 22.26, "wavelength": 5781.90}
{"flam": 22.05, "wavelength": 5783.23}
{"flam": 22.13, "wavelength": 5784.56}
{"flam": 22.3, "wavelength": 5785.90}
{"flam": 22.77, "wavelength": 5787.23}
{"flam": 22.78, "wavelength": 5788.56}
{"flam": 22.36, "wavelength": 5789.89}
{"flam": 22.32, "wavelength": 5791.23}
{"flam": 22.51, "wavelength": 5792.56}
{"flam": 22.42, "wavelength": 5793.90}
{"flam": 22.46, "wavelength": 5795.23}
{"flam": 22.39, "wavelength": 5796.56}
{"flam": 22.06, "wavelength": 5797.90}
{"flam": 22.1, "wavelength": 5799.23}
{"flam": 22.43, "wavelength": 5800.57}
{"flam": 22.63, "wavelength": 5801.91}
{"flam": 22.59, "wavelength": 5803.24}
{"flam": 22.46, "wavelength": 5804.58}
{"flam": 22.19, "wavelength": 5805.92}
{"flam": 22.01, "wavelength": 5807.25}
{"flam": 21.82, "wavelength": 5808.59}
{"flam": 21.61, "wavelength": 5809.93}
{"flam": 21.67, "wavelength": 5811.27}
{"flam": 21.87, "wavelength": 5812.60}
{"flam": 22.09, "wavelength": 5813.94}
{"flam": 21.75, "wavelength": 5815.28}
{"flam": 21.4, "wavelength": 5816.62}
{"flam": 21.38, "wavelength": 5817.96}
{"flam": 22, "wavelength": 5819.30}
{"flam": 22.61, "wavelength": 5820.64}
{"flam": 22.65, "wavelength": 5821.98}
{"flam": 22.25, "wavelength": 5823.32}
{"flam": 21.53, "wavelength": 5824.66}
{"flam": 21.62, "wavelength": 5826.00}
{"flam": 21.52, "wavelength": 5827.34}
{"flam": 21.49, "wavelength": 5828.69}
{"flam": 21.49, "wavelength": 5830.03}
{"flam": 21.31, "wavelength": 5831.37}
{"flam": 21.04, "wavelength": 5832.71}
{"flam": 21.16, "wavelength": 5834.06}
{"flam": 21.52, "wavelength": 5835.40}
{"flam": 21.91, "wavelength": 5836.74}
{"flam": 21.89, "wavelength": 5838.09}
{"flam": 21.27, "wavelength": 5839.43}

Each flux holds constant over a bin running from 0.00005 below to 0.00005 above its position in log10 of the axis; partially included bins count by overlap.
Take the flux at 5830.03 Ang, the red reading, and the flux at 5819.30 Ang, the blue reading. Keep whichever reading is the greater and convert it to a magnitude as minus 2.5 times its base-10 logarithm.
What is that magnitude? -3.36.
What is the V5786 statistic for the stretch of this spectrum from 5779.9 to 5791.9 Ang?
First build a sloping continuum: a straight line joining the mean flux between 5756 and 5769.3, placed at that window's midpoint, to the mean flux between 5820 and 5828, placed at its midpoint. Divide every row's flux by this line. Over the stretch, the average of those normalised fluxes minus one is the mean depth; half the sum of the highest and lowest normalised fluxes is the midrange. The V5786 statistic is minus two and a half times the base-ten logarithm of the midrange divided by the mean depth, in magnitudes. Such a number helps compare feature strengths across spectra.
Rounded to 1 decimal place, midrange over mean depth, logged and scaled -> -4.6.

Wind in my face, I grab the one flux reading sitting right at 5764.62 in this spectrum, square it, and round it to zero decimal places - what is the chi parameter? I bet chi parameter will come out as 488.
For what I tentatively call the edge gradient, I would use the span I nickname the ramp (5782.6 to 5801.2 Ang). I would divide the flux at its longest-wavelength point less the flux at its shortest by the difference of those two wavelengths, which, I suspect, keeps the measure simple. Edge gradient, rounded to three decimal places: 0.022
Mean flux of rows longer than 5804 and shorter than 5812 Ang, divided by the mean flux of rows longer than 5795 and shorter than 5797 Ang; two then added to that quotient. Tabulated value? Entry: 2.98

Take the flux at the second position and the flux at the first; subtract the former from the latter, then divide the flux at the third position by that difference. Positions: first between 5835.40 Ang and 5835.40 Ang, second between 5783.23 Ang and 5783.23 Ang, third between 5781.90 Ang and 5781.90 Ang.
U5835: -42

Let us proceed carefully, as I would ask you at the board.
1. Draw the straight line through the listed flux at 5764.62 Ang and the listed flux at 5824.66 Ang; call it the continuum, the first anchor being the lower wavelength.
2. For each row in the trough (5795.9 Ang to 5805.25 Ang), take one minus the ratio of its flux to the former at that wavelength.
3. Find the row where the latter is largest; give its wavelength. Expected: 5797.90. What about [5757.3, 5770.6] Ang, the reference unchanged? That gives 5761.97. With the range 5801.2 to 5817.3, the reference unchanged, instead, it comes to 5816.62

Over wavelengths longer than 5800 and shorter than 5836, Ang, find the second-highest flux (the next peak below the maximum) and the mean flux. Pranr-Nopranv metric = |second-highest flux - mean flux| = 0.8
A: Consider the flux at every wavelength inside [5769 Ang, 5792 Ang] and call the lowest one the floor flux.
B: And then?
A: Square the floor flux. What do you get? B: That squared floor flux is 479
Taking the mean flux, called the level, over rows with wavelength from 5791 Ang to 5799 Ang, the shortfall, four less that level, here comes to -18.4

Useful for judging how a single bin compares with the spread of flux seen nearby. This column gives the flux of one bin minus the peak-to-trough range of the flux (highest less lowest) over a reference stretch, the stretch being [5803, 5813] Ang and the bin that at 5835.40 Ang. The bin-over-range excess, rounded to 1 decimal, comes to 20.5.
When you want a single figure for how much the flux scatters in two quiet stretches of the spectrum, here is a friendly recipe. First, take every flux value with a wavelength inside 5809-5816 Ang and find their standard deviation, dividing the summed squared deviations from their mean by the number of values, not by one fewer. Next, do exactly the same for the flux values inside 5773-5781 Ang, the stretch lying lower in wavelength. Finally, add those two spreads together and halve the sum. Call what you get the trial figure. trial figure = 0.191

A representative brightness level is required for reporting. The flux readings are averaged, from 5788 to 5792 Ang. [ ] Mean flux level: 22.5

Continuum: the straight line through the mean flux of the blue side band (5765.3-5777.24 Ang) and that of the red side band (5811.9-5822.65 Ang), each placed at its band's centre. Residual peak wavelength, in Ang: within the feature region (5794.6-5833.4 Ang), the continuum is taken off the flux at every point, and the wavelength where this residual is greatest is 5821.98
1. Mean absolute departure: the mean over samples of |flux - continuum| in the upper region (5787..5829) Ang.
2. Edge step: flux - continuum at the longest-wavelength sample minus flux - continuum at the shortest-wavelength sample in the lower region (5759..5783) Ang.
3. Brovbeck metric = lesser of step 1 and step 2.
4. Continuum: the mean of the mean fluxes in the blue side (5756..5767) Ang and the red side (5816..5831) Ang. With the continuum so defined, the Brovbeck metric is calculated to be 0.08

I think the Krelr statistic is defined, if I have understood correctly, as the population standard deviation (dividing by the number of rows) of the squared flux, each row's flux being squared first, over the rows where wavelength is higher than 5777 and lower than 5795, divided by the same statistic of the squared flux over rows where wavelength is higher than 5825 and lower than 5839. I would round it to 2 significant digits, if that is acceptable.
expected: 0.86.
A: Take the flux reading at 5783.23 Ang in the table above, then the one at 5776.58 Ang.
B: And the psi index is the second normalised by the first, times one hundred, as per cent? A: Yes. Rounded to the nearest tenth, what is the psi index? 100.0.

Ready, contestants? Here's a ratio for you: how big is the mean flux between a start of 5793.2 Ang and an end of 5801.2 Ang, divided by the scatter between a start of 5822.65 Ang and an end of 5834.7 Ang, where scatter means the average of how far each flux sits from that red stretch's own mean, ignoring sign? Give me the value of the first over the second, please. 105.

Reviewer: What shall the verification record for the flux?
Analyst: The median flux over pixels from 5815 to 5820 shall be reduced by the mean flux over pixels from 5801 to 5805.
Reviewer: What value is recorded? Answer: -1.0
